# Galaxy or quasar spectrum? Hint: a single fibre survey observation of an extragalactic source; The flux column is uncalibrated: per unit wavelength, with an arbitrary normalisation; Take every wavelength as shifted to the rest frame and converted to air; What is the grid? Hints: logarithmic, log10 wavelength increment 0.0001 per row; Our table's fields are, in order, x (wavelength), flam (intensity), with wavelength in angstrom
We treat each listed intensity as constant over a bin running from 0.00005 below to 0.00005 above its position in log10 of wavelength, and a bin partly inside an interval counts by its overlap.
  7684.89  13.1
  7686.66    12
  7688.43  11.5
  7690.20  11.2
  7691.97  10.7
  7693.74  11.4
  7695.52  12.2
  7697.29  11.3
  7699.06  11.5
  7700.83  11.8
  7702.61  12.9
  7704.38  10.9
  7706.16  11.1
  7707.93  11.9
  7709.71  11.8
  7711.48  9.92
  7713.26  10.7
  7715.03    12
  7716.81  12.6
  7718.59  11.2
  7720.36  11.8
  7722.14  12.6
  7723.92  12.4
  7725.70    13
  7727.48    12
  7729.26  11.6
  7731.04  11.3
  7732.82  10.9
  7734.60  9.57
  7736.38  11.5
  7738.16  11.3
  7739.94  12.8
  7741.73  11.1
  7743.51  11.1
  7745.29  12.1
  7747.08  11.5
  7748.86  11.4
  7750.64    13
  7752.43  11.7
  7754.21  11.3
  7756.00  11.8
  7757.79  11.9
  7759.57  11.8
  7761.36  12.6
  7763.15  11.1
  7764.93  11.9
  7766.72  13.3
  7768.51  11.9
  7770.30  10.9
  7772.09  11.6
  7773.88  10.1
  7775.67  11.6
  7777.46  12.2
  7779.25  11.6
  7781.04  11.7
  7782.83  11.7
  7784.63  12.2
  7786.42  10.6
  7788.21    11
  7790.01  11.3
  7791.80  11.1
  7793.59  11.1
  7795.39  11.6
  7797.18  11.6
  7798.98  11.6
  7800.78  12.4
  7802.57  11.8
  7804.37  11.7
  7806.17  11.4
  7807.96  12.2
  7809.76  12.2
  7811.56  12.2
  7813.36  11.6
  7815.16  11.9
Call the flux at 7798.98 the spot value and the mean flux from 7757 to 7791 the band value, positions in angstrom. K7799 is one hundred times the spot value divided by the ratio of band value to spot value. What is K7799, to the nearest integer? 1157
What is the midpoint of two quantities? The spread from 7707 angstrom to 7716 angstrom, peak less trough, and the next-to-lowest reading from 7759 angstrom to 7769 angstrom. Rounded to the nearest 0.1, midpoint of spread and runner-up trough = 6.9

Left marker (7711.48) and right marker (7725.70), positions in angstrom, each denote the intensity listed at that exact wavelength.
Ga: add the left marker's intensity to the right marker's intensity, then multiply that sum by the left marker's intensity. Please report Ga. 227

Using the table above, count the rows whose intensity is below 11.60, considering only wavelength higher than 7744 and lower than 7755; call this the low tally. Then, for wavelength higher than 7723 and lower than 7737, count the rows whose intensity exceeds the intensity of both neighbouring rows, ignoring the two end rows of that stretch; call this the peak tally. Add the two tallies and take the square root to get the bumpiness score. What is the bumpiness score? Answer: 2.0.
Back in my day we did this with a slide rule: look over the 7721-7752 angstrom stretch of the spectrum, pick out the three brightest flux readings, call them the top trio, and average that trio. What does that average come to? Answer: 12.93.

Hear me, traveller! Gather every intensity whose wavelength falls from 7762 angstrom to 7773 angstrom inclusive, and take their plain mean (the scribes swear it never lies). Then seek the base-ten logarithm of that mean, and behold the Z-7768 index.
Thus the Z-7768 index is 1.07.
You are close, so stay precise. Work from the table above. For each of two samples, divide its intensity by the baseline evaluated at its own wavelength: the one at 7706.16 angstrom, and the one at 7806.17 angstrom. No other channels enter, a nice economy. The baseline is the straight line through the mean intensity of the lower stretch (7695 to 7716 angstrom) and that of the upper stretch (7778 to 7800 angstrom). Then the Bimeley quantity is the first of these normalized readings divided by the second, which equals 0.97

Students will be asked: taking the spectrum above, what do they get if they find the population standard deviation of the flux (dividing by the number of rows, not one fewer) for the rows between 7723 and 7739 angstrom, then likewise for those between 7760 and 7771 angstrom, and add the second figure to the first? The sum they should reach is 1.74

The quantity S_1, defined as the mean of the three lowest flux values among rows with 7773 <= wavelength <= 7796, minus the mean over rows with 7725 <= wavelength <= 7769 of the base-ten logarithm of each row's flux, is 9.5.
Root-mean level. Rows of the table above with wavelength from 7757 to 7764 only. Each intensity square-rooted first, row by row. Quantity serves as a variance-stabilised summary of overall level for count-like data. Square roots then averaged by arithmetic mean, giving 3.44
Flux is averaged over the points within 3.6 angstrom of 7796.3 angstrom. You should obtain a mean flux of 11.5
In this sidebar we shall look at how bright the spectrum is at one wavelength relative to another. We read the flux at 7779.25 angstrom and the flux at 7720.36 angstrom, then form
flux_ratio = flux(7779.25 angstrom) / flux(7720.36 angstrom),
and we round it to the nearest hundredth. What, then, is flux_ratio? 0.98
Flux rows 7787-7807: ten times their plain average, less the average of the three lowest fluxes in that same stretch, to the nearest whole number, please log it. 104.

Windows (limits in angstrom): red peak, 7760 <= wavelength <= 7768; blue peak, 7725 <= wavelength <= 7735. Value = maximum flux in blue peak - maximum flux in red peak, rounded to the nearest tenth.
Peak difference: -0.3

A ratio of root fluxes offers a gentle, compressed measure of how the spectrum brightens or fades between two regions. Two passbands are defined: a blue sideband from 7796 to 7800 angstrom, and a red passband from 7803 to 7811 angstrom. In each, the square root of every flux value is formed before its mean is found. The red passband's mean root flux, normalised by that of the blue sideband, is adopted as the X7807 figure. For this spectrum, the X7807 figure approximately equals 1.01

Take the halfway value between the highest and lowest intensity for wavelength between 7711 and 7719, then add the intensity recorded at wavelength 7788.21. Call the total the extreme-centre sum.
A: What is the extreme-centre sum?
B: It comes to 22.3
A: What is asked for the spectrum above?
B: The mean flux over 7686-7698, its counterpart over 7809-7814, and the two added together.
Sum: 23.5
